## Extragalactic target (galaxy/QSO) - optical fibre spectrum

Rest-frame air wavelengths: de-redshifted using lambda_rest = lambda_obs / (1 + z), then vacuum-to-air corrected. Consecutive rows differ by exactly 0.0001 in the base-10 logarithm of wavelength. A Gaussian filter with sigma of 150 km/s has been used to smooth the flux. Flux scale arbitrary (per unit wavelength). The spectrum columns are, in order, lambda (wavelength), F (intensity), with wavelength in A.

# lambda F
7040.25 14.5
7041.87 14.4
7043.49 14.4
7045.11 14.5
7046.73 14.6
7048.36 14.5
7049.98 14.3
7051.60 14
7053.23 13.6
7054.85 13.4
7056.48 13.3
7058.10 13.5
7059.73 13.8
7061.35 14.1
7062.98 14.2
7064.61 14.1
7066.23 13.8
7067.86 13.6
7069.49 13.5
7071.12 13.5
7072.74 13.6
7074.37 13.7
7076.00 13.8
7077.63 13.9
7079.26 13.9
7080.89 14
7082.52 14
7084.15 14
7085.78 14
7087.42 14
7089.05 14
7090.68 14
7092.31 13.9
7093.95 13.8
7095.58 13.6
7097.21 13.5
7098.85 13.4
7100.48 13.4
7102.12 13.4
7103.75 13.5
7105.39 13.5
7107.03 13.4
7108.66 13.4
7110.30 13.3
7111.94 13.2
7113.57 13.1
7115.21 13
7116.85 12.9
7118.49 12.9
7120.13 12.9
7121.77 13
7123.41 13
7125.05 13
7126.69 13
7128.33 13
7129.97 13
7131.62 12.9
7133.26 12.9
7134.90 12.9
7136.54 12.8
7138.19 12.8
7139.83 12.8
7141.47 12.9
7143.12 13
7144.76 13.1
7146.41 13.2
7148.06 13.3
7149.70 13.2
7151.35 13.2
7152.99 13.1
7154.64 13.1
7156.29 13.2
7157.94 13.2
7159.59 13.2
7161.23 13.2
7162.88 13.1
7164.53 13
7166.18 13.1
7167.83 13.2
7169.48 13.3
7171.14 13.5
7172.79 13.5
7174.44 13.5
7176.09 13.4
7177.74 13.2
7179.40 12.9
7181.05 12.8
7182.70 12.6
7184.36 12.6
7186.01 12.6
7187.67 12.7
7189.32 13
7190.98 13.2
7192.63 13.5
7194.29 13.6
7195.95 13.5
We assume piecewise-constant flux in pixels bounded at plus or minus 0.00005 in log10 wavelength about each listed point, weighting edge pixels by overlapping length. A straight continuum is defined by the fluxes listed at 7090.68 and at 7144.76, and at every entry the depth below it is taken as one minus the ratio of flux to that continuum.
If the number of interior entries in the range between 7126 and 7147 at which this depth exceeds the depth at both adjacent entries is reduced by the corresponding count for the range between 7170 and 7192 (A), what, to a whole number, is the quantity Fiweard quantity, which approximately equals 1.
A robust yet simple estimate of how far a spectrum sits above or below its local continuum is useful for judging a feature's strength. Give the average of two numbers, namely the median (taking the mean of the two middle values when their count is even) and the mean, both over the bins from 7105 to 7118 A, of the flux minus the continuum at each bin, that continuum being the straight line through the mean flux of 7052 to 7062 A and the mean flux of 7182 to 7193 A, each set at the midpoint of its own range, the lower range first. -0.08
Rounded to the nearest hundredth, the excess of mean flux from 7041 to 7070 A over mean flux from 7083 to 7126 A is 0.55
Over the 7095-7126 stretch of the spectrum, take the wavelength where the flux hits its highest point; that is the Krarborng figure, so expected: 7095.58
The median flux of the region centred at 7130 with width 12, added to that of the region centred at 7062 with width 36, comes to 26.8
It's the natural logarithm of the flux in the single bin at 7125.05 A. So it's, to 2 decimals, 2.56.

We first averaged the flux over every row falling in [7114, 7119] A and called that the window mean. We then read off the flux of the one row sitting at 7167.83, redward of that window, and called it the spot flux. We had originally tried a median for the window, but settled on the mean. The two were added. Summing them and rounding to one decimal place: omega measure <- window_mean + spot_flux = 26.1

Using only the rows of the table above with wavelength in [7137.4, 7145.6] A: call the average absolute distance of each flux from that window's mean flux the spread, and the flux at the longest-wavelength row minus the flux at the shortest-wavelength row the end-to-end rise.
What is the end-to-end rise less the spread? 0.20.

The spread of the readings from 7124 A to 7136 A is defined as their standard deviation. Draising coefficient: 0.05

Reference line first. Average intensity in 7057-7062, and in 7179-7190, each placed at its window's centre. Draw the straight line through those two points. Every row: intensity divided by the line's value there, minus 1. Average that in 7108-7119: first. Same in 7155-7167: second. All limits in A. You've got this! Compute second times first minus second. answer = -0.016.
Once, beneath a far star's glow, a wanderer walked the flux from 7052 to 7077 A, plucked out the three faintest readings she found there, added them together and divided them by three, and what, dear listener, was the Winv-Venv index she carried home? 13.4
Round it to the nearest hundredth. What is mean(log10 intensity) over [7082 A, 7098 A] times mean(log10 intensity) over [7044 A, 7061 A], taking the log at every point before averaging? 1.31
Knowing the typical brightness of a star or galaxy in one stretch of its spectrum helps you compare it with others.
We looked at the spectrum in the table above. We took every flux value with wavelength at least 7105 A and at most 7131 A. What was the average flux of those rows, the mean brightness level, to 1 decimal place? 13.1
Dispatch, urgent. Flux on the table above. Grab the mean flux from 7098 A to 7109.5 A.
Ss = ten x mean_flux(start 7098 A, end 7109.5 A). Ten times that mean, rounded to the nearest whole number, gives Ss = 134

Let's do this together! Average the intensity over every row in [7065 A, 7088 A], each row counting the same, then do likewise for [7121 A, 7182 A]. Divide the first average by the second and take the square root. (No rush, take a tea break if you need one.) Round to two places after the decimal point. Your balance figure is 1.03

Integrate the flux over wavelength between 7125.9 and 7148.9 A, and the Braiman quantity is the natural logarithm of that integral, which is 5.7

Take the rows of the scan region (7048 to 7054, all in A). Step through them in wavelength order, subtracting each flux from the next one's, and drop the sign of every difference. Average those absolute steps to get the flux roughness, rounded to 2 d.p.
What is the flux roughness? 0.30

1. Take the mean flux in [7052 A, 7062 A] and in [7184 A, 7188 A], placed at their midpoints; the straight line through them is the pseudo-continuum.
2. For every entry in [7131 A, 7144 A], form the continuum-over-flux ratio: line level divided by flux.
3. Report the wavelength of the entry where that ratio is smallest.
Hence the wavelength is 7143.12 A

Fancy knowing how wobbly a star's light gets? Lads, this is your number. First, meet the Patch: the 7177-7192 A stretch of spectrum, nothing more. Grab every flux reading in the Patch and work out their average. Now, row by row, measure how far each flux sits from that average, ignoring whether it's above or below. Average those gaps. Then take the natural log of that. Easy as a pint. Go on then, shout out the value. -1.6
